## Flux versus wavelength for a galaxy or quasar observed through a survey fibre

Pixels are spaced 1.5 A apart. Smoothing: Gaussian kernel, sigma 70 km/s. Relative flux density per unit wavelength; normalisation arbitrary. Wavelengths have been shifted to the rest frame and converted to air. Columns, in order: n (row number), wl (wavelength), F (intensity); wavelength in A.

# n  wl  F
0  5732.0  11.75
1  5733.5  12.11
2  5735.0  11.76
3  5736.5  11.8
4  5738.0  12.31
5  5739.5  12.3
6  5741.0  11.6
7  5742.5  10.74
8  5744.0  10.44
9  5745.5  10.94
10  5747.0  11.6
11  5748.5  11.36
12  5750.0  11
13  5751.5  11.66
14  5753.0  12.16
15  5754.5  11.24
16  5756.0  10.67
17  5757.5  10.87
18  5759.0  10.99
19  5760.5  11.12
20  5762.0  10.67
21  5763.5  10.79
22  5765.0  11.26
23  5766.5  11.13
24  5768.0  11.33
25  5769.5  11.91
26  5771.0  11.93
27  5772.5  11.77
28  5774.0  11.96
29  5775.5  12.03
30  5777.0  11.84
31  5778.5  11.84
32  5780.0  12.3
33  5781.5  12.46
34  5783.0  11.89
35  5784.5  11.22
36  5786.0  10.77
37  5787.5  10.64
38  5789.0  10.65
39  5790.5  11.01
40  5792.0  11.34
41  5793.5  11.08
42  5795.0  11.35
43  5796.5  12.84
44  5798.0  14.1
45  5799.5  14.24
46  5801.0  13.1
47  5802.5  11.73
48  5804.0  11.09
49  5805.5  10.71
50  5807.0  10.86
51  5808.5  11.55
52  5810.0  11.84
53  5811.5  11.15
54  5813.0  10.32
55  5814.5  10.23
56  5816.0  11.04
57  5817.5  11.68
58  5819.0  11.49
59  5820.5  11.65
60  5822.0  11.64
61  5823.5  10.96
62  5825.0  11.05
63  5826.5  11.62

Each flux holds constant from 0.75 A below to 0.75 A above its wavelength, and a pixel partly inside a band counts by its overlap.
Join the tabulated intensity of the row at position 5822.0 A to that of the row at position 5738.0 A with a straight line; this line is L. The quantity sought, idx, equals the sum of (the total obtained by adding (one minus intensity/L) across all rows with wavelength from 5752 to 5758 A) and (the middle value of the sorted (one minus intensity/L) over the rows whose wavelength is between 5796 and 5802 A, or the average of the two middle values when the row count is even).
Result 0.16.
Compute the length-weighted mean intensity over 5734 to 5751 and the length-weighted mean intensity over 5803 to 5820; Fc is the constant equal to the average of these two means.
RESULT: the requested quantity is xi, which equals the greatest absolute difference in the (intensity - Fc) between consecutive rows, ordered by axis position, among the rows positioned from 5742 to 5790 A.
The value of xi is 0.92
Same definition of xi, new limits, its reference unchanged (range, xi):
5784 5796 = 0.45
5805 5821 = 0.83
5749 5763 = 0.92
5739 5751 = 0.86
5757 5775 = 0.58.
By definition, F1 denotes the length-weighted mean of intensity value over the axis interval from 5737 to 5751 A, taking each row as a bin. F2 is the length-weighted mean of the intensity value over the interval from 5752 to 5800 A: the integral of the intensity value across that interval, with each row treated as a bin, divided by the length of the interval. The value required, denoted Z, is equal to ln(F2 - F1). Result -1.5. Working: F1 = 11.4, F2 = 11.6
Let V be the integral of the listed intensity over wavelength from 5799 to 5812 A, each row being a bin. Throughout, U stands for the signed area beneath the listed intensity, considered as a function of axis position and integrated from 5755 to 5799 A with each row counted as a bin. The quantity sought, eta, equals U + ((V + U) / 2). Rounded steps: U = 507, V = 153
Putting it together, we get 837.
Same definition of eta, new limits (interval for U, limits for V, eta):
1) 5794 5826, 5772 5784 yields 631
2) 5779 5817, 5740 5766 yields 805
